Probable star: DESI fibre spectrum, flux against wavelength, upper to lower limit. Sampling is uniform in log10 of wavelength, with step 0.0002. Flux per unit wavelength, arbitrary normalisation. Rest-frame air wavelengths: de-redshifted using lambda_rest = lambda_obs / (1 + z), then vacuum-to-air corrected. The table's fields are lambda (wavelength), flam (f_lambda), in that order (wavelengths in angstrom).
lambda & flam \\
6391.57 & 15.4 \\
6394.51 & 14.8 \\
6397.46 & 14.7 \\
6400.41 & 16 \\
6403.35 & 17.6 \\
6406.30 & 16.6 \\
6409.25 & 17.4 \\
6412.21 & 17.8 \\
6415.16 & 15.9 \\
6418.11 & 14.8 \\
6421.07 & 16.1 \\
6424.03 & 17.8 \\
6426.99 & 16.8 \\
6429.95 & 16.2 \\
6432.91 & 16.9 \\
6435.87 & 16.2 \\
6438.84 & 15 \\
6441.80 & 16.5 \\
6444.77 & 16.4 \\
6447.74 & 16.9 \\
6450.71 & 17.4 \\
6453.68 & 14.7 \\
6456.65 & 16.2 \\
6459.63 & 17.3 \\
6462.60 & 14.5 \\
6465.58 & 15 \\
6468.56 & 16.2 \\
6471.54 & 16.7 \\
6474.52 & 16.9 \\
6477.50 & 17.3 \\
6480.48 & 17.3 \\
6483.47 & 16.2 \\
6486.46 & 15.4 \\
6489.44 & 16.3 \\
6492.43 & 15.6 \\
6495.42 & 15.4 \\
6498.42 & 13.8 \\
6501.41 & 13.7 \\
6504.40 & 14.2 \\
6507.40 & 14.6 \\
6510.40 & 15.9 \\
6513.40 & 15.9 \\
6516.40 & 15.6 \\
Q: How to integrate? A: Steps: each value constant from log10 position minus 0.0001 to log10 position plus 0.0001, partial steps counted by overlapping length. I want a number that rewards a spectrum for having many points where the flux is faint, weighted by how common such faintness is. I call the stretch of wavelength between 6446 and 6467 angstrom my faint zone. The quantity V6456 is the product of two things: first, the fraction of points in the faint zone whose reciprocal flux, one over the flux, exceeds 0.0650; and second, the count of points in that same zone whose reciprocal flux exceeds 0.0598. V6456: 1.7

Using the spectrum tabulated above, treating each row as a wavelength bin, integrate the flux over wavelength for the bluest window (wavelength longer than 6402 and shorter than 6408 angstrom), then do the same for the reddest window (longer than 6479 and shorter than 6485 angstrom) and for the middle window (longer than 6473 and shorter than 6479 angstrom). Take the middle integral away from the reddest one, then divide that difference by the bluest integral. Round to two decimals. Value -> -0.02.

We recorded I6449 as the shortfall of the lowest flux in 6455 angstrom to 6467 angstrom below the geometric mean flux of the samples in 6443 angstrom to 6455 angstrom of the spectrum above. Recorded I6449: 1.8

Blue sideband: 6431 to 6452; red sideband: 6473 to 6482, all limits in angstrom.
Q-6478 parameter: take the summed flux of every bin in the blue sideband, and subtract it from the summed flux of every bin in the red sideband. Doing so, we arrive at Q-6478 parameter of -64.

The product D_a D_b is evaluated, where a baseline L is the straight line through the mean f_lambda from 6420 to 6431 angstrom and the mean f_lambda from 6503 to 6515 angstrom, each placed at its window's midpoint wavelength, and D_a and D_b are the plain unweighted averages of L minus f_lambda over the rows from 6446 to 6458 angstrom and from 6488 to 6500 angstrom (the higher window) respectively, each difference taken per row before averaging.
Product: -0.01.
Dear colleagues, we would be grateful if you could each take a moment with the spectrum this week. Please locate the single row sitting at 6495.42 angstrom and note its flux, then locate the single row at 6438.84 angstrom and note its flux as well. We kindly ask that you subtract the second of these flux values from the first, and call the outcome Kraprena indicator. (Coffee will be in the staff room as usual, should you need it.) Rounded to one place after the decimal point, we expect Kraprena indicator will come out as 0.4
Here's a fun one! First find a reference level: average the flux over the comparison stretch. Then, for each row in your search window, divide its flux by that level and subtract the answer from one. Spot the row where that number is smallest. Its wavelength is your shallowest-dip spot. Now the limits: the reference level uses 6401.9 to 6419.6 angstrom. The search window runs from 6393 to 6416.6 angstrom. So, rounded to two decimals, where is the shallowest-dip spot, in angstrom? 6412.21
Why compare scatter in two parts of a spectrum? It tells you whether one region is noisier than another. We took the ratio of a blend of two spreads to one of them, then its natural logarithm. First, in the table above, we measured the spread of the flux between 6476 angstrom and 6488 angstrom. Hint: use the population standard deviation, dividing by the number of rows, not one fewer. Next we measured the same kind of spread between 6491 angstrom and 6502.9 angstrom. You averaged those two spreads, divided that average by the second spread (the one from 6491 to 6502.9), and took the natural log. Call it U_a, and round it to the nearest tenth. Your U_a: 0.0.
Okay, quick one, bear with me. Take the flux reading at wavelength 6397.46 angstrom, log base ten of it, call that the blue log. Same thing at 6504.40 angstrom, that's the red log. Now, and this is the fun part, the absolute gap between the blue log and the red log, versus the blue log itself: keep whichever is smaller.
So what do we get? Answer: 0.02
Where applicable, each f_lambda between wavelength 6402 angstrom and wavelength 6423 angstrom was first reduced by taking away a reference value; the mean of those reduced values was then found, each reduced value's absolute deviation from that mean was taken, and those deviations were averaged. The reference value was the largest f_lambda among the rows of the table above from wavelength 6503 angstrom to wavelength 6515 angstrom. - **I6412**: 0.86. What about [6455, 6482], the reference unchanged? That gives 0.80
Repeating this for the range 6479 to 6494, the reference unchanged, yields 0.53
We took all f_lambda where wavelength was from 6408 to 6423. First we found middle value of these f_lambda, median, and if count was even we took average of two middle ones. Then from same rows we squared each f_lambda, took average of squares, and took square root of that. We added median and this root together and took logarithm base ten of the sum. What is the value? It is 1.51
